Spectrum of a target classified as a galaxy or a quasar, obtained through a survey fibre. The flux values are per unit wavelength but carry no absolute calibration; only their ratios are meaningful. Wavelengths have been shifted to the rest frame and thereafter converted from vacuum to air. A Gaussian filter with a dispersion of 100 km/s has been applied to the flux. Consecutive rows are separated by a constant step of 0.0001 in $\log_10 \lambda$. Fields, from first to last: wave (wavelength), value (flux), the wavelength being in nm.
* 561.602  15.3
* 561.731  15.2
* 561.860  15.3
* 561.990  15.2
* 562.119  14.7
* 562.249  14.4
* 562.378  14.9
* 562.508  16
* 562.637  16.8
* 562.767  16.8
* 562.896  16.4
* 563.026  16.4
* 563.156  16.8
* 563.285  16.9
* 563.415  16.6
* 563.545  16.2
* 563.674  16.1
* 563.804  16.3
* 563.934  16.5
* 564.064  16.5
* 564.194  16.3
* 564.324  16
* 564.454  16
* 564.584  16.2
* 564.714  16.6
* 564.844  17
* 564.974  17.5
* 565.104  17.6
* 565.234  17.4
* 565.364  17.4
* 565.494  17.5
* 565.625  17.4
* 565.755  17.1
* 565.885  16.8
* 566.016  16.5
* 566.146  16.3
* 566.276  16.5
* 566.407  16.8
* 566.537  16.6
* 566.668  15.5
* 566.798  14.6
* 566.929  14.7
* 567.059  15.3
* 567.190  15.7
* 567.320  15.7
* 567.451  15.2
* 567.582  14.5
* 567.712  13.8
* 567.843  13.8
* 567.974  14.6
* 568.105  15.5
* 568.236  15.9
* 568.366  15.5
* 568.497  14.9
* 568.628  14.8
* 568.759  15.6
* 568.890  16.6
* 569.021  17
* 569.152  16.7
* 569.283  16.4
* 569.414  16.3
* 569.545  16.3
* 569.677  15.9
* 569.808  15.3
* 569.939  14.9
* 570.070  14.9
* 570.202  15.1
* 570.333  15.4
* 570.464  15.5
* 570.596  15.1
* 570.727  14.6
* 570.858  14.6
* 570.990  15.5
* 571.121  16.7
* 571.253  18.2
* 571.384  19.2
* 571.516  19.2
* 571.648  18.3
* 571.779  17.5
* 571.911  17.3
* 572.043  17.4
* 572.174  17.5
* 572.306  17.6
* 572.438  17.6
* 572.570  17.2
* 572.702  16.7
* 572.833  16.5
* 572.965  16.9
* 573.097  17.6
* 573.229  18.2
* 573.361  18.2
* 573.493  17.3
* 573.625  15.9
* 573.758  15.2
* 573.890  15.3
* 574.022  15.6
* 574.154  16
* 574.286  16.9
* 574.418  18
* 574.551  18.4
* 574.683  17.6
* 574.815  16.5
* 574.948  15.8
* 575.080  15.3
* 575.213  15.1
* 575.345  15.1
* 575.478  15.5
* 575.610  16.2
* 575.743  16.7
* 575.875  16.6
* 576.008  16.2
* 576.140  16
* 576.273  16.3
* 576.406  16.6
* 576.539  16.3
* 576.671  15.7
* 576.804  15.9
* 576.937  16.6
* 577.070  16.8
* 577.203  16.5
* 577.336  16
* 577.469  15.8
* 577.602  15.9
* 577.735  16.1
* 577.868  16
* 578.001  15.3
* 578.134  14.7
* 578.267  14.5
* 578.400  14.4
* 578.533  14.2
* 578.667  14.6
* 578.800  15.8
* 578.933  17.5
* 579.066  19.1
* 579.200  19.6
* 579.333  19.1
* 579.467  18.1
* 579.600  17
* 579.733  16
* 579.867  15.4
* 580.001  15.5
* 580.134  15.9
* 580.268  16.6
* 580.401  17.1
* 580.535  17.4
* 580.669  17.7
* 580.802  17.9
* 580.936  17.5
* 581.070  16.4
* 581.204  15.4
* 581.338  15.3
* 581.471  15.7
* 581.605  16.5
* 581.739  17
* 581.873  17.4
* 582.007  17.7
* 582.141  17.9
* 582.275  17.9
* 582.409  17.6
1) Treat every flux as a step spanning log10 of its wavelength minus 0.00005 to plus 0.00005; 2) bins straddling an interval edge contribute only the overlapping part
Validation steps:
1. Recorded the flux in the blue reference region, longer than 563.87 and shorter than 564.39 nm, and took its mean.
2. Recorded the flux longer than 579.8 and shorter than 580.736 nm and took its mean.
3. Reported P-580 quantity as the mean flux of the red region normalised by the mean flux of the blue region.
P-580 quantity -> 1.01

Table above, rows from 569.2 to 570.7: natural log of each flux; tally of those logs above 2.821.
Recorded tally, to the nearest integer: 0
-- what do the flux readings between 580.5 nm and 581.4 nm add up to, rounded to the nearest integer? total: 118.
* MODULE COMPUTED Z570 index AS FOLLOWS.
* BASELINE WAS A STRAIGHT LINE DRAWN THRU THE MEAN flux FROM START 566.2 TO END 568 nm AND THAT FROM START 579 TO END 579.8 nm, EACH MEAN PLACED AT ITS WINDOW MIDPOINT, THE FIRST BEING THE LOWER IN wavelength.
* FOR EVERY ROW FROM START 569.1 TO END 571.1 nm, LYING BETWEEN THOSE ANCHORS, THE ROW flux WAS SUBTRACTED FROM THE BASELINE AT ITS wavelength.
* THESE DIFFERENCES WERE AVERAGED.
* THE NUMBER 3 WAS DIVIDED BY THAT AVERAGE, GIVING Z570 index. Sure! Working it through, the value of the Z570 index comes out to 7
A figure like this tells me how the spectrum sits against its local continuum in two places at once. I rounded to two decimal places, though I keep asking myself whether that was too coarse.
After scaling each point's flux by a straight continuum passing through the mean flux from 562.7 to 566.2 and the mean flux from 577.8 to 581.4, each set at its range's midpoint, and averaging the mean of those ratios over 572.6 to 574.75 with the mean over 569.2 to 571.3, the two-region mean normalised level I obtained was 0.98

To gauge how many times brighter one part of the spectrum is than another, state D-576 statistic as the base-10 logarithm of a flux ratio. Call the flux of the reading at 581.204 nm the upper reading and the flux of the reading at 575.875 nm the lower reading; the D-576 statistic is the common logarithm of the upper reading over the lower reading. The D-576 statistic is -0.033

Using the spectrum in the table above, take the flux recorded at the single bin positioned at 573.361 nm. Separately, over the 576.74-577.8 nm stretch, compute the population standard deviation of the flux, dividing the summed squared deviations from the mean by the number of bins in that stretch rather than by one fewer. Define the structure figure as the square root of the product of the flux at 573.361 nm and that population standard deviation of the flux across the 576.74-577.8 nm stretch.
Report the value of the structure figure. 2.54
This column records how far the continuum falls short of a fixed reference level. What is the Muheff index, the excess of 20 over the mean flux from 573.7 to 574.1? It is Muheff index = 4.6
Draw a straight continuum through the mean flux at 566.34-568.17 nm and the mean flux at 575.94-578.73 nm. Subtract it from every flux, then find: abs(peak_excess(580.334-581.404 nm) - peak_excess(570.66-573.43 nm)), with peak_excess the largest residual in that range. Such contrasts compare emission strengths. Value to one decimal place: 1.8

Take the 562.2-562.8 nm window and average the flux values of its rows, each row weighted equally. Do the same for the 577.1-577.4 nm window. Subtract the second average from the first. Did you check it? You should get -0.5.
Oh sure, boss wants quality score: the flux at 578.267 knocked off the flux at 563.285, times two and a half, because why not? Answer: 6.0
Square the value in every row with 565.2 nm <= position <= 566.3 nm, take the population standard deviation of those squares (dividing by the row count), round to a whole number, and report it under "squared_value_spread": 15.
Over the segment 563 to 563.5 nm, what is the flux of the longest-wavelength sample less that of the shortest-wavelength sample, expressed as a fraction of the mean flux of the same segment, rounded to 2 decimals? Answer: 0.01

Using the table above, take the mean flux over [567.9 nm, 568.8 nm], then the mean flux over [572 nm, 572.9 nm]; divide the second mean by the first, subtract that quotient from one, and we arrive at -0.13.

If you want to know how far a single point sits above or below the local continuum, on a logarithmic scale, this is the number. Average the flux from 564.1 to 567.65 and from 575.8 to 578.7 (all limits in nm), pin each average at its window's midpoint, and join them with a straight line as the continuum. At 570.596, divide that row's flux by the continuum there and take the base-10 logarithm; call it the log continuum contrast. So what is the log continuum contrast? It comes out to -0.03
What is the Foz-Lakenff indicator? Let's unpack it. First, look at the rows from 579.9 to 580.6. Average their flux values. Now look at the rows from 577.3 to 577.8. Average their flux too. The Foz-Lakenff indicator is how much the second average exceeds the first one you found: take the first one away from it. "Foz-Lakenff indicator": -0.5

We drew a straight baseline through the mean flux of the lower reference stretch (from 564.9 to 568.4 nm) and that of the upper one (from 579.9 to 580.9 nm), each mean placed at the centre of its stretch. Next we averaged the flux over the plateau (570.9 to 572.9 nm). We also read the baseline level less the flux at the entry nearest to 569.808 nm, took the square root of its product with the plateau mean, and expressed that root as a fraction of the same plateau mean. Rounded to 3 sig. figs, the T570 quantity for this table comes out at 0.226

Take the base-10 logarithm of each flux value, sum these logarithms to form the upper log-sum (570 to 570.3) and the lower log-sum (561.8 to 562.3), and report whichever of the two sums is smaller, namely 2.35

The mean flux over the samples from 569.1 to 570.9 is 15.5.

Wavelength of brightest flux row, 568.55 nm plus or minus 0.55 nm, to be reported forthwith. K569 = 569.021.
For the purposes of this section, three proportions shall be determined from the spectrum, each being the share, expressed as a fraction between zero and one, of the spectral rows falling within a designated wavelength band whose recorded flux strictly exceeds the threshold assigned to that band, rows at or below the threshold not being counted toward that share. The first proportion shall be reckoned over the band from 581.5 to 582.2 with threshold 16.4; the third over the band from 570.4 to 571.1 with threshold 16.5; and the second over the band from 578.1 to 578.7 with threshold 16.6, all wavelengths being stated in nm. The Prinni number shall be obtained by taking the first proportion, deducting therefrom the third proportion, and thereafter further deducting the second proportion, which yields 1.0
